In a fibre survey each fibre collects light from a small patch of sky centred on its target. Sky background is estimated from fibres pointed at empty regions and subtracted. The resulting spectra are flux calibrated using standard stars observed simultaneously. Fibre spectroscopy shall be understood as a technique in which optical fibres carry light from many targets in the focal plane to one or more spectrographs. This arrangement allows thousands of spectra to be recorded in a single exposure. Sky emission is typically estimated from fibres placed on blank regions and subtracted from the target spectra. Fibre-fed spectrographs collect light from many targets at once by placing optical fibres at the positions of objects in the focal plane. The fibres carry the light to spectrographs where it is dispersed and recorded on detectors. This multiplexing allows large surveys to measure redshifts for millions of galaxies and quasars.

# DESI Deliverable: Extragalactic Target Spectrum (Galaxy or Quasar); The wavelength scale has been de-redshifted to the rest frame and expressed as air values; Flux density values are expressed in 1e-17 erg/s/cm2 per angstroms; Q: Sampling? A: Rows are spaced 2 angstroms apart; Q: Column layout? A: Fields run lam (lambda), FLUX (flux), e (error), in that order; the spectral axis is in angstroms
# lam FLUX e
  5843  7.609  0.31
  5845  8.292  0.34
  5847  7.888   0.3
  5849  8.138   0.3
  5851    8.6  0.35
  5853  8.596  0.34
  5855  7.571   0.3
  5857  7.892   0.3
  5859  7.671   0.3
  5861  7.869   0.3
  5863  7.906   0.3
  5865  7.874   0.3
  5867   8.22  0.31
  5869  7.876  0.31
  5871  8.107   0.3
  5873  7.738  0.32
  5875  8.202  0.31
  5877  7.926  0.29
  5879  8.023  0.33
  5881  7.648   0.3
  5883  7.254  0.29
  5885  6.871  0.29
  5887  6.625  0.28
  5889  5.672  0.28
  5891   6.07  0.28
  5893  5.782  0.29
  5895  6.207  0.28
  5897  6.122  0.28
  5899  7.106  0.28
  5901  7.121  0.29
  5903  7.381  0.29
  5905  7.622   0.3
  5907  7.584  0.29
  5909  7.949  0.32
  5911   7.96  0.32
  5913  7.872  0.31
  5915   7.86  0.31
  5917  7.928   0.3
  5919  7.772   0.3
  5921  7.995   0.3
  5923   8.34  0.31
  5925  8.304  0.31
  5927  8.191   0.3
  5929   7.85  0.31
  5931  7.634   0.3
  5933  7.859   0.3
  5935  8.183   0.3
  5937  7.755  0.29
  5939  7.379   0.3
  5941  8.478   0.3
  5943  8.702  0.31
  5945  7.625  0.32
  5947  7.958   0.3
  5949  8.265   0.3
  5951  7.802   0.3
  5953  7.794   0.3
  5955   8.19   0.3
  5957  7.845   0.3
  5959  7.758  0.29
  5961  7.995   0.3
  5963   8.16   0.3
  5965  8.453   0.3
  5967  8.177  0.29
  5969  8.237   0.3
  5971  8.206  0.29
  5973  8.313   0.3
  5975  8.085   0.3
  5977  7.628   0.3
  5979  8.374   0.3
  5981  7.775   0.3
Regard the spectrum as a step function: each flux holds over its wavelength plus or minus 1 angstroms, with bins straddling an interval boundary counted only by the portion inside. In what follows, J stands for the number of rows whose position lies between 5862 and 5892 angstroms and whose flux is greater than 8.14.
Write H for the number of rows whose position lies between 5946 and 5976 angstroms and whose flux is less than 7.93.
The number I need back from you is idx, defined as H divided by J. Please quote 2.0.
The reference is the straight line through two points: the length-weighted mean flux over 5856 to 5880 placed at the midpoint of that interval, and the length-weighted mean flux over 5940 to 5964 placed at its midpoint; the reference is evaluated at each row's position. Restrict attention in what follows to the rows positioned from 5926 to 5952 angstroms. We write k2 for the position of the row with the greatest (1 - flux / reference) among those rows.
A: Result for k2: 5939 angstroms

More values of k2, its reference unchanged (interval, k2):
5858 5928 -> 5889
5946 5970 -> 5959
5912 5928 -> 5919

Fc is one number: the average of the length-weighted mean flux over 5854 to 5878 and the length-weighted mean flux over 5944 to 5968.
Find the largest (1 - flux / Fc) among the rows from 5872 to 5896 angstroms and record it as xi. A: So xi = 0.29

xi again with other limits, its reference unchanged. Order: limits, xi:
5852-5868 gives 0.05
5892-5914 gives 0.27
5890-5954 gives 0.27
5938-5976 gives 0.07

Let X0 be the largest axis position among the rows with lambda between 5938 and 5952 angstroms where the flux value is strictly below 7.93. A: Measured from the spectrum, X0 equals 5951 angstroms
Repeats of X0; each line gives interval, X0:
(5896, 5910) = 5907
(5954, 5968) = 5959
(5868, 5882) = 5881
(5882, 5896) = 5895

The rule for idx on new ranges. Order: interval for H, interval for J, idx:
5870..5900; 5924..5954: 2.0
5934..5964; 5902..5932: 2.3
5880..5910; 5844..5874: 3.5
